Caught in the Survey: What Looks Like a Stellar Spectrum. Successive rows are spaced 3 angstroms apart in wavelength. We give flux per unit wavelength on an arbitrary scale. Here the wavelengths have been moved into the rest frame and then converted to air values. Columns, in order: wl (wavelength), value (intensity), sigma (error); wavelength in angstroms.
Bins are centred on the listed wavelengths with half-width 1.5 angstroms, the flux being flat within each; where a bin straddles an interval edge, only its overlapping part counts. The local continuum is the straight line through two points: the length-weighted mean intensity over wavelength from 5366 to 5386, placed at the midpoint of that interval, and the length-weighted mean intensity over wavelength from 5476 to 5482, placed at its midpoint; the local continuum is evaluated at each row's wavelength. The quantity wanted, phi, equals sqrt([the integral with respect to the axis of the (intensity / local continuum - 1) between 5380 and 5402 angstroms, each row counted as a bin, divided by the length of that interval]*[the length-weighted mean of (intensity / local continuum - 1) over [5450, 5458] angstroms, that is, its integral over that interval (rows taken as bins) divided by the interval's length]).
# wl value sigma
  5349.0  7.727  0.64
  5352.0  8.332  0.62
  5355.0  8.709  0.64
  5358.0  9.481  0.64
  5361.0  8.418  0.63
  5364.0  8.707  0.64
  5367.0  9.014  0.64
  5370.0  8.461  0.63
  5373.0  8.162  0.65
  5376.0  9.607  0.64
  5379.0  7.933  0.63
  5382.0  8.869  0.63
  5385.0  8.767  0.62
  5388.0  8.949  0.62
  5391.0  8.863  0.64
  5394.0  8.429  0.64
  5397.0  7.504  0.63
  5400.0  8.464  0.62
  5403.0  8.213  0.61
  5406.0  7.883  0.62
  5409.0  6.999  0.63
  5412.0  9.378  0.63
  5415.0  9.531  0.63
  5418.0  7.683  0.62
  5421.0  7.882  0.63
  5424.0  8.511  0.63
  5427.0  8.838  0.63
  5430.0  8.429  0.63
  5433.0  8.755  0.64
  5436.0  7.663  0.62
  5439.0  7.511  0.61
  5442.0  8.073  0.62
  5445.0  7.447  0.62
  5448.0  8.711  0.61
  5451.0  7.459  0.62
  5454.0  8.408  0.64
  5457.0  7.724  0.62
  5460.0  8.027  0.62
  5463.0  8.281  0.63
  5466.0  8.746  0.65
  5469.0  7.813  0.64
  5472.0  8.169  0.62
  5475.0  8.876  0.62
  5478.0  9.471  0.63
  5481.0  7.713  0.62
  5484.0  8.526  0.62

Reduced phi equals 0.040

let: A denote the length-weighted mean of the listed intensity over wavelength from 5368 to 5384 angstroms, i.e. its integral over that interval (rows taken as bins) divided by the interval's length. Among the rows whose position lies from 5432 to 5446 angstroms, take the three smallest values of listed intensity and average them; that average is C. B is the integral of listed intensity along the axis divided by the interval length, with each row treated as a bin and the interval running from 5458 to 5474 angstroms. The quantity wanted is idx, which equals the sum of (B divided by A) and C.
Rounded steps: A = 8.62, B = 8.21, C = 7.5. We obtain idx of 8.5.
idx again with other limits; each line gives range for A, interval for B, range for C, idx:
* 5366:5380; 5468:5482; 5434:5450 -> 8.5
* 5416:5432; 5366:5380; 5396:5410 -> 8.5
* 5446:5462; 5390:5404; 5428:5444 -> 8.8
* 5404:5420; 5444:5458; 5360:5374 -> 9.3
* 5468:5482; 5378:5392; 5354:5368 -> 9.6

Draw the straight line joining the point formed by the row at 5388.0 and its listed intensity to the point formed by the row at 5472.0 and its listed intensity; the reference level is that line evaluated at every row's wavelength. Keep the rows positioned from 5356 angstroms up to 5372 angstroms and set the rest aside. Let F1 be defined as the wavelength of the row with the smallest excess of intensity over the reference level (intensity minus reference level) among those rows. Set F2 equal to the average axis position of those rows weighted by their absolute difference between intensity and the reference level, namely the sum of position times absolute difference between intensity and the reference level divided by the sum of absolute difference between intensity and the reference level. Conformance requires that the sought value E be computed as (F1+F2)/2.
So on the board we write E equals 5362.6 angstroms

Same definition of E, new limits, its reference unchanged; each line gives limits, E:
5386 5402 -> 5396.9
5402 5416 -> 5409.1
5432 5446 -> 5442.5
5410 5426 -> 5417.5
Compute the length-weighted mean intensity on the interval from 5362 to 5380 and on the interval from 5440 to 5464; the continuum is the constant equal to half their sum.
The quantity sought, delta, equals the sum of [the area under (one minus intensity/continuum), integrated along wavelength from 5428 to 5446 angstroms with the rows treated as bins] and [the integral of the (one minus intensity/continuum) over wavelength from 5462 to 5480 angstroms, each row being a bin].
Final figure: 0.2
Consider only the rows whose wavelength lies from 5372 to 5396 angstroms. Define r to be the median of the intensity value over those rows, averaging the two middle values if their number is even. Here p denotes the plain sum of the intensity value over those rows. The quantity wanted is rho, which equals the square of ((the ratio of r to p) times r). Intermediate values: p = 70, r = 8.8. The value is 1.25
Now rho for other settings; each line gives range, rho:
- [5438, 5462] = 0.96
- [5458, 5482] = 1.02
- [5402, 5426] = 0.96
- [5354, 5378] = 1.15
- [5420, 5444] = 1.07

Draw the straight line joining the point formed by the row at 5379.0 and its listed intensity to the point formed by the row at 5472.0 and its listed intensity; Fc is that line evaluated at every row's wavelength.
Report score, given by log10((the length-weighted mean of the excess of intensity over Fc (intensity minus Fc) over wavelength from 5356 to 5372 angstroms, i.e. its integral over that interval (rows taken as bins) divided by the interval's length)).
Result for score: 0.0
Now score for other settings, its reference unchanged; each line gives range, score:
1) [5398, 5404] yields -0.5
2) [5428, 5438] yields -0.7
